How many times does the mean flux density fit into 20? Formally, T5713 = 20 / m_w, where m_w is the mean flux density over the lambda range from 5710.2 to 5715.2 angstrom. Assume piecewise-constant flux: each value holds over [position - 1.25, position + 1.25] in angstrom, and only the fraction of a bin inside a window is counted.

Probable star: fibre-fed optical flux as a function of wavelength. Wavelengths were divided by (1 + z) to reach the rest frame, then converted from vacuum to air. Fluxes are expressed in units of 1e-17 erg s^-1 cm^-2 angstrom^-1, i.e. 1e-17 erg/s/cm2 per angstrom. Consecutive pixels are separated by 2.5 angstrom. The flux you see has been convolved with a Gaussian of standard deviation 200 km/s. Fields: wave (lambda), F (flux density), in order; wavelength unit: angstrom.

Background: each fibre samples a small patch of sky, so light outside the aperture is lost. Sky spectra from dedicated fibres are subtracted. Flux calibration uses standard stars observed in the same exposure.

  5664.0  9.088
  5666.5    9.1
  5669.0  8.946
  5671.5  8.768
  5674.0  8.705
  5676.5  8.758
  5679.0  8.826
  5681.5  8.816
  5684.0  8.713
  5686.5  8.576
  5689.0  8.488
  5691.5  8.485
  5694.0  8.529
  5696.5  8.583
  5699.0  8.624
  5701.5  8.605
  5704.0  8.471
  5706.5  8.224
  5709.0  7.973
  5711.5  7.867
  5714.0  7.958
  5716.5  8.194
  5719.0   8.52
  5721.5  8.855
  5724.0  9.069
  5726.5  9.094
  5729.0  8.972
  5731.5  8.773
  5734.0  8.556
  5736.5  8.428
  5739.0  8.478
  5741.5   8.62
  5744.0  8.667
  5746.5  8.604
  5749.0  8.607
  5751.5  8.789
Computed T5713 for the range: 2.53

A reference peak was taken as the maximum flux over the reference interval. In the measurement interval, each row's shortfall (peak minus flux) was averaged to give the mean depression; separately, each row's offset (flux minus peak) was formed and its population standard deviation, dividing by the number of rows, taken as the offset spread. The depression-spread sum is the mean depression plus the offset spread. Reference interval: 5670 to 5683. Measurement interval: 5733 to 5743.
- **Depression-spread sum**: 0.38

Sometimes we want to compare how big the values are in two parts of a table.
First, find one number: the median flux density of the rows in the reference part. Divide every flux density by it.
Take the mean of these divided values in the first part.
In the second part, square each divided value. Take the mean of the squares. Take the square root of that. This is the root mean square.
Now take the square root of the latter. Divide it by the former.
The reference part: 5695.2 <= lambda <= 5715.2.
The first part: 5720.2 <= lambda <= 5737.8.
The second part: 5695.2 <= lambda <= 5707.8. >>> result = 0.96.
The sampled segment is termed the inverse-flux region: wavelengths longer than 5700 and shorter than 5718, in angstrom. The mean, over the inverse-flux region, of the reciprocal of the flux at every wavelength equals 0.122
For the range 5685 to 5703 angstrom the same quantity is 0.117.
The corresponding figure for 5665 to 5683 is 0.113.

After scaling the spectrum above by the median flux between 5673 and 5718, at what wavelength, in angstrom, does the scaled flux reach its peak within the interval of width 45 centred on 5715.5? 5726.5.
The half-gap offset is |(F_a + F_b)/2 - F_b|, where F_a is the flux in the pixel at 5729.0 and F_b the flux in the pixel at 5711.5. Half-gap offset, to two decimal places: 0.55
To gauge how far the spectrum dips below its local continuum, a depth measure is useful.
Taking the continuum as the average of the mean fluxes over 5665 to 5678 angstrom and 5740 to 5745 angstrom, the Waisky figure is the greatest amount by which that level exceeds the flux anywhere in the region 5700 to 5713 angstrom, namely 0.9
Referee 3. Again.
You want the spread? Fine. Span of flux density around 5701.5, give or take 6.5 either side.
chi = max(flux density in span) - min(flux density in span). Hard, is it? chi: 0.40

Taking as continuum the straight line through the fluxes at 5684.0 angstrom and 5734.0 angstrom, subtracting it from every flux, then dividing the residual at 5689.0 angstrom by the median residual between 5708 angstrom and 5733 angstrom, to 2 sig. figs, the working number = -3.3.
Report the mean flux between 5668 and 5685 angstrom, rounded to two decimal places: 8.79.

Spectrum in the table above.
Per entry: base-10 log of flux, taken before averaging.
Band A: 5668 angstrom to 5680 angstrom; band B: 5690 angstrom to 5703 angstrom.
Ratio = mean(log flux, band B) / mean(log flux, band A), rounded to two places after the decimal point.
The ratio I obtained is 0.99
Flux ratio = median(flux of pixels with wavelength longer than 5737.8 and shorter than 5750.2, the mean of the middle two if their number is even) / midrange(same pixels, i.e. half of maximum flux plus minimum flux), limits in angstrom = 1.00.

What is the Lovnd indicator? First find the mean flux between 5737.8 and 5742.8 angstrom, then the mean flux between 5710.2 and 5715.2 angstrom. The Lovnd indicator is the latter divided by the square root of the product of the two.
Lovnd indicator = 0.96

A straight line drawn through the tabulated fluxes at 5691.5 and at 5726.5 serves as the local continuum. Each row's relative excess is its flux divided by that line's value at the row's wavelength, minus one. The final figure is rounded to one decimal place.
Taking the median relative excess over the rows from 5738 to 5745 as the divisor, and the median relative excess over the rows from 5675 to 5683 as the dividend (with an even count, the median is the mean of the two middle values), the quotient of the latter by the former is -0.8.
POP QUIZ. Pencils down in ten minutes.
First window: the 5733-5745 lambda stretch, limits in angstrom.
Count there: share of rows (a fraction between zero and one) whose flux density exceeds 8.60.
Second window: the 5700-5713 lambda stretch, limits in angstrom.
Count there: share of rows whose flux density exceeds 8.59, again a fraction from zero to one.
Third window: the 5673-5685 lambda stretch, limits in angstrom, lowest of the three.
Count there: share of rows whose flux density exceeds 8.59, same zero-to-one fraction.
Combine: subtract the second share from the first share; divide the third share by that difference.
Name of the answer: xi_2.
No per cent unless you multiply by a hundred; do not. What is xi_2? 5.0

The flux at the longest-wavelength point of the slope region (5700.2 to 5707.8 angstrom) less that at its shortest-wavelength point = -0.38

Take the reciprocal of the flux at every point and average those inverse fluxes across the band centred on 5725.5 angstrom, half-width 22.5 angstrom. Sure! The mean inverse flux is 0.118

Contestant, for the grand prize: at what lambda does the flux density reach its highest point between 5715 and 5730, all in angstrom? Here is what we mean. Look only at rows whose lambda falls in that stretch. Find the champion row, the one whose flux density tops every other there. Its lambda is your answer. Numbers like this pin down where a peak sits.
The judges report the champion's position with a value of 5726.5 angstrom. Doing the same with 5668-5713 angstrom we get 5669.0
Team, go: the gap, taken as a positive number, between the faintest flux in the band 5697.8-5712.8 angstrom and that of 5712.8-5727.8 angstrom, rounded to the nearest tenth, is 0.1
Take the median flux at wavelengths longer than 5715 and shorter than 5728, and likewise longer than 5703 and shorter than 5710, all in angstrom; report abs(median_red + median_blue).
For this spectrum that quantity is 17.08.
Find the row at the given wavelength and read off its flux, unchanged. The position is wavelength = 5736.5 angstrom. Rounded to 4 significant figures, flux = 8.428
